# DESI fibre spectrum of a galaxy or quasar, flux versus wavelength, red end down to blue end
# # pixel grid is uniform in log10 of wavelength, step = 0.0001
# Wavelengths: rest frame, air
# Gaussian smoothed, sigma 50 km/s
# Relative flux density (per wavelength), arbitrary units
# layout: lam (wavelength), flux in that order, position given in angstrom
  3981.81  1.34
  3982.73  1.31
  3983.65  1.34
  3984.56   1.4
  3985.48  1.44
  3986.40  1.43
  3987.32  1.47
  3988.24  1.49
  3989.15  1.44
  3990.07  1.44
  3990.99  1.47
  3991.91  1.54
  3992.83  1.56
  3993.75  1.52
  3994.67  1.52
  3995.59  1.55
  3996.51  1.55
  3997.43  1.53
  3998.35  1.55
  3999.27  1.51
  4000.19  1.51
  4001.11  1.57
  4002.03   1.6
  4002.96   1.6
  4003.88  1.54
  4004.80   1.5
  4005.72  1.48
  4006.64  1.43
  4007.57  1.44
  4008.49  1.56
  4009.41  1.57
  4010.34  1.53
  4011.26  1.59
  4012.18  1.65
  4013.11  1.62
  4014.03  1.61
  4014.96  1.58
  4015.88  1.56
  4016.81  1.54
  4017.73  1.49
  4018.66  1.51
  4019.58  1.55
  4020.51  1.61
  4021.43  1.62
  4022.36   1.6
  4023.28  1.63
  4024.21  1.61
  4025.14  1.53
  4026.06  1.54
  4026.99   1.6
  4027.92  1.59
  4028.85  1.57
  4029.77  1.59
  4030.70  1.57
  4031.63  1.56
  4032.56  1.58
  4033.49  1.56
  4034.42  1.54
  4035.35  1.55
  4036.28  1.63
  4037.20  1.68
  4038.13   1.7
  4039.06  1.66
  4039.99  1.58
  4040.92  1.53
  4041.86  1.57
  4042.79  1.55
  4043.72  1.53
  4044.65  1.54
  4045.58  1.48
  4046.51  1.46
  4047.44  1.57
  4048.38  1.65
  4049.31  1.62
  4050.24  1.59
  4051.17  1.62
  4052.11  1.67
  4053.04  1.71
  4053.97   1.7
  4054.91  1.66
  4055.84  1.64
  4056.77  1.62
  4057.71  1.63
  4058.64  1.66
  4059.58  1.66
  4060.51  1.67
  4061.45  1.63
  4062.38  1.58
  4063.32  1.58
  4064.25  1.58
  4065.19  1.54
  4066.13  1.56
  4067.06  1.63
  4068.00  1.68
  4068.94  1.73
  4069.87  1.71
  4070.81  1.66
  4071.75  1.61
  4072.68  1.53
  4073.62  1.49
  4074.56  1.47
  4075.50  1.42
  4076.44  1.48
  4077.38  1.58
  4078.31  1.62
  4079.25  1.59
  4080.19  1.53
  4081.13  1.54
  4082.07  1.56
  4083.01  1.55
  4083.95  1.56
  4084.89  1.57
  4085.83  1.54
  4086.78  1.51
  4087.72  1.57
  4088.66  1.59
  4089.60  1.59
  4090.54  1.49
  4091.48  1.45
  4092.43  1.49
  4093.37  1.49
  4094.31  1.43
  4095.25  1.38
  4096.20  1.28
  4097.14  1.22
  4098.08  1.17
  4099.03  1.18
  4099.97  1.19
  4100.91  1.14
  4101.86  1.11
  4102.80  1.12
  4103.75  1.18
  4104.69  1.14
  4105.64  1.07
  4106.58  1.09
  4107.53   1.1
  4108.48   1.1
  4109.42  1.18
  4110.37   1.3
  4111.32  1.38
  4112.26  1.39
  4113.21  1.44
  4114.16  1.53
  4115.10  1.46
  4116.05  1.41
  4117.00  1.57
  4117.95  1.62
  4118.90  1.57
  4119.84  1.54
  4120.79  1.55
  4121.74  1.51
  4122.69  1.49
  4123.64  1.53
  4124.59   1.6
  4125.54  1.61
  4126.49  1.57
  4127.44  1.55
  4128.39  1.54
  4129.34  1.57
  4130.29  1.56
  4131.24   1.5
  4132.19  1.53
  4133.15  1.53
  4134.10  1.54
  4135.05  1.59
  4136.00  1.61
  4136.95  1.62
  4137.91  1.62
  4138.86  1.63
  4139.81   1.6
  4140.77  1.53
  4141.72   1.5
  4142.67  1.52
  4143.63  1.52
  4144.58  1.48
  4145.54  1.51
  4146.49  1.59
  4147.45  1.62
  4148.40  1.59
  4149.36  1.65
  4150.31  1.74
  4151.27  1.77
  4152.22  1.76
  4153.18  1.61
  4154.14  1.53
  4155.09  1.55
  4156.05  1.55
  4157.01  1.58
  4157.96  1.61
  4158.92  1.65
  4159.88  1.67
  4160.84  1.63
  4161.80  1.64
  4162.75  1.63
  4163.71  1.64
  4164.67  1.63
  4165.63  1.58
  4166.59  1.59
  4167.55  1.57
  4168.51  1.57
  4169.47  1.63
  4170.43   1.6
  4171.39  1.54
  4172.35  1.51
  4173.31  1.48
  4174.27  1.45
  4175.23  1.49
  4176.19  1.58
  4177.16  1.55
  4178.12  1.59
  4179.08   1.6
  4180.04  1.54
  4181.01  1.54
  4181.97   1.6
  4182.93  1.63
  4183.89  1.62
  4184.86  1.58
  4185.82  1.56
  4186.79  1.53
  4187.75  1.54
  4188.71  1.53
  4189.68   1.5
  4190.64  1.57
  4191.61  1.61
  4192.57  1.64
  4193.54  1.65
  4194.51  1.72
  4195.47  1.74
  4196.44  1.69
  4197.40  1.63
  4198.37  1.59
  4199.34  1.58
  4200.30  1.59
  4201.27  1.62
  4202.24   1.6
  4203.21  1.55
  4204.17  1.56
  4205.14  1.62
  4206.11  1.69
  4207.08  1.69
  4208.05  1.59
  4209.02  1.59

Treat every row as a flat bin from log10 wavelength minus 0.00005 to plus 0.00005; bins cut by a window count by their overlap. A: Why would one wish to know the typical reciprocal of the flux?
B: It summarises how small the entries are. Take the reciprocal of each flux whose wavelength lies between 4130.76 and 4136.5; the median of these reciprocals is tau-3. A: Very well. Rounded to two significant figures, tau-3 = 0.65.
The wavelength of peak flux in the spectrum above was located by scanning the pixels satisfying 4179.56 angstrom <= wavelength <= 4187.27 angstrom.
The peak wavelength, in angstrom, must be 4182.93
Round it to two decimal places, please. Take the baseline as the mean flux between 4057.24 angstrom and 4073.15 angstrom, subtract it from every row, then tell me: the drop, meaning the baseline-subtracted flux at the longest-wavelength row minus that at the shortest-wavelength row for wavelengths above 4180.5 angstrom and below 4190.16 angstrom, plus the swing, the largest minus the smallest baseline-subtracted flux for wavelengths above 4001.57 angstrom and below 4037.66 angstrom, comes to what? 0.21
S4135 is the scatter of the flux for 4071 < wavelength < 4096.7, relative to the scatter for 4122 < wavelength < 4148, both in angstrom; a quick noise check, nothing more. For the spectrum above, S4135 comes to 1.68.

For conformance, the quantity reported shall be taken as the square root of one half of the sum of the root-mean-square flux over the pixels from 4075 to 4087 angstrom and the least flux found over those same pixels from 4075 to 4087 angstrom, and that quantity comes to 1.217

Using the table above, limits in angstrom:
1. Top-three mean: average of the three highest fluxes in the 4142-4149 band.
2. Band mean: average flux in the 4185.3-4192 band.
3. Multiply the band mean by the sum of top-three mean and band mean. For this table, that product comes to 4.9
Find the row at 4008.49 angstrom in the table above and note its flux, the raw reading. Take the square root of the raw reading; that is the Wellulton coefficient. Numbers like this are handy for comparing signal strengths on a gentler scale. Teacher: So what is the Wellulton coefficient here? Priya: 1.25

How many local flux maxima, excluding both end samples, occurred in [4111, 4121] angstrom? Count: 2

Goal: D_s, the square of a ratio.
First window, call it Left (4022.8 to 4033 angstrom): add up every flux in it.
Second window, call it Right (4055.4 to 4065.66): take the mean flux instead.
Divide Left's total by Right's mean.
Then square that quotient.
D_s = 115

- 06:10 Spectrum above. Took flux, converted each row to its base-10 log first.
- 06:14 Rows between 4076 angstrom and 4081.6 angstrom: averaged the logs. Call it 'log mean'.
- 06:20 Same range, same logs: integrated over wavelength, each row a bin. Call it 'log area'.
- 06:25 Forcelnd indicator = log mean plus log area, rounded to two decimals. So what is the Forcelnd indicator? 1.27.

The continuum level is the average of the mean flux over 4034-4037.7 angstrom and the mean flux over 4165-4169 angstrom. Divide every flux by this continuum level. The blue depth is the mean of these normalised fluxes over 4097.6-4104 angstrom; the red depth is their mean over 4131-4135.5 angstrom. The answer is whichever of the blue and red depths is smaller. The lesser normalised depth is 0.73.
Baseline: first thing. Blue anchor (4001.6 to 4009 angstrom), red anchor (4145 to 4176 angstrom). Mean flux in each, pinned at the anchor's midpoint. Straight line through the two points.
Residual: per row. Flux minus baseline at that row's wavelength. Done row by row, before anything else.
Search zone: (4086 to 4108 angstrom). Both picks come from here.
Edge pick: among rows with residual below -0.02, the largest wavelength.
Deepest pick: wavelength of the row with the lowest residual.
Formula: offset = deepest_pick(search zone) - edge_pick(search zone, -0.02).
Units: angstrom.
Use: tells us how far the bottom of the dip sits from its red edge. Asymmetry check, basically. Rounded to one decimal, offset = -1.9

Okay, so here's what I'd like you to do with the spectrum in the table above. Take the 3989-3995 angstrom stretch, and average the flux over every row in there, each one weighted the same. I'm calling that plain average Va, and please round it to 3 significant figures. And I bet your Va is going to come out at 1.50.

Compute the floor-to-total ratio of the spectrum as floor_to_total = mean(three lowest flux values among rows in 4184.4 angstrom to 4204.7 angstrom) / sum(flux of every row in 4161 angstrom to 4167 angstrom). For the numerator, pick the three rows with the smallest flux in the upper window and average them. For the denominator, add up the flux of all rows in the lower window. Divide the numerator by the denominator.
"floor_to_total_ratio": 0.16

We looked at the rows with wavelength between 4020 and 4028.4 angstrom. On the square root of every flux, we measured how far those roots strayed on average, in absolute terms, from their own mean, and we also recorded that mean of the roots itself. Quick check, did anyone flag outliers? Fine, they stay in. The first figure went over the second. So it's 0.0082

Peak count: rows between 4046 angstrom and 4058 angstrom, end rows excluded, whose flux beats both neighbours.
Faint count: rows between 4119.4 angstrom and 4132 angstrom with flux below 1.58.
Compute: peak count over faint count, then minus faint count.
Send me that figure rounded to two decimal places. -10.82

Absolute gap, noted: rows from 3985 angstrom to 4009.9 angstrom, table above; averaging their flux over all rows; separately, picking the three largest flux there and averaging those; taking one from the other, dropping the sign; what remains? 0.079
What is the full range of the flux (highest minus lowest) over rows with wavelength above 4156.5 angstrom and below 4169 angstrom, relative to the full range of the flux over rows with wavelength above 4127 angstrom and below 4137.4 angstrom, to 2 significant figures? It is 0.83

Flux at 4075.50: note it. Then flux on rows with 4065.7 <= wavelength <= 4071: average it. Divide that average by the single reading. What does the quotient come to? 1.17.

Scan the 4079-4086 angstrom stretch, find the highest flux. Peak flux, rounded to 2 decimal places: 1.59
